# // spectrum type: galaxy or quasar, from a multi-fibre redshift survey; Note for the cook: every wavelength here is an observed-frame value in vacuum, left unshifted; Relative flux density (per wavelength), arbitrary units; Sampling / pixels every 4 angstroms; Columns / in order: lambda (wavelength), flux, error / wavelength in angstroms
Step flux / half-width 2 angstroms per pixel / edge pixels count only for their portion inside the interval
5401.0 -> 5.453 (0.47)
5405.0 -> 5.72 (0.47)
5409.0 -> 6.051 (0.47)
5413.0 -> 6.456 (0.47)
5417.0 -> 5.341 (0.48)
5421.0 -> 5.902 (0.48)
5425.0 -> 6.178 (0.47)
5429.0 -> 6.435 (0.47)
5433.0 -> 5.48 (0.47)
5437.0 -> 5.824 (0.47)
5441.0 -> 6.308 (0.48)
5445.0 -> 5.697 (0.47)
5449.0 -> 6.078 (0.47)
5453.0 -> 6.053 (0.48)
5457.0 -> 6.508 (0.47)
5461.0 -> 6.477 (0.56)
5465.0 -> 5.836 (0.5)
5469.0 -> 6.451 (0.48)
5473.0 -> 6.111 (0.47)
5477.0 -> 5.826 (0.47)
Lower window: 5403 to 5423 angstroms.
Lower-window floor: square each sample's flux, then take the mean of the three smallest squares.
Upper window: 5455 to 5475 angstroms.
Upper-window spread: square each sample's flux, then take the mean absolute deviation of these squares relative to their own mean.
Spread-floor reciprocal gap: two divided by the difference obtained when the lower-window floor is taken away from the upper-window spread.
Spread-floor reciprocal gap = -0.0689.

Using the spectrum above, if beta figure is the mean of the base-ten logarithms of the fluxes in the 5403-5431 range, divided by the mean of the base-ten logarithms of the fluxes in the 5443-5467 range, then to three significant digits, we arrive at 0.991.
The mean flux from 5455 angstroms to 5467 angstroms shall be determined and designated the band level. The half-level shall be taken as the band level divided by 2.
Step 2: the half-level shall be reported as 3.14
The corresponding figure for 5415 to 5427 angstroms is 2.90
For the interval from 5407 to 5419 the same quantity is 2.97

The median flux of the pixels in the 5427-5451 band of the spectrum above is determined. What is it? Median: 5.95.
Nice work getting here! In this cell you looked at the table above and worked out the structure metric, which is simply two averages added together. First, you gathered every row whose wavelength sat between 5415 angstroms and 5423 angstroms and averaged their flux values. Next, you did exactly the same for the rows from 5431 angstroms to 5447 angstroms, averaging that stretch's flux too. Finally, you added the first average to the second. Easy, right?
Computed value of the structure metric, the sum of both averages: 11.4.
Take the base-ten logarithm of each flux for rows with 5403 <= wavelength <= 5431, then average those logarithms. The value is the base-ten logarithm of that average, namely -0.109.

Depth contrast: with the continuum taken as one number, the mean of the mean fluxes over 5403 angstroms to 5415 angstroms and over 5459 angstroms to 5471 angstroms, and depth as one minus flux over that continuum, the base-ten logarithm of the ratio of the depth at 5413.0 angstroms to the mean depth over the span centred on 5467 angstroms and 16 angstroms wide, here 0.7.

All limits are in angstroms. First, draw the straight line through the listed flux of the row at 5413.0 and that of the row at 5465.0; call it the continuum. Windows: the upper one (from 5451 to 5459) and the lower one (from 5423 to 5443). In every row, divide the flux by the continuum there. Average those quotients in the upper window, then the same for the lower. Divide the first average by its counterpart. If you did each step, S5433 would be 1.08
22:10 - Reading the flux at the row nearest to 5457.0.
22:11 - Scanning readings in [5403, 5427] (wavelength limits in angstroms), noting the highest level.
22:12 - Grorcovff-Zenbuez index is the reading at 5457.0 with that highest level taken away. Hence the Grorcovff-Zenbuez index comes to 0.05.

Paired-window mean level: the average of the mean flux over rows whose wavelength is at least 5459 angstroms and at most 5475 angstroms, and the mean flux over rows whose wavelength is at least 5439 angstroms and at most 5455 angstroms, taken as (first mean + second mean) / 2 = 6.13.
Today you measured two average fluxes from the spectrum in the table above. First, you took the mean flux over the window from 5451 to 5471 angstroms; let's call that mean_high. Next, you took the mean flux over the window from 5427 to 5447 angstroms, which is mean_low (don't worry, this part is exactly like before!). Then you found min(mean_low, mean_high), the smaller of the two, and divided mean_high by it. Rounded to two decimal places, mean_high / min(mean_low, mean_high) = 1.05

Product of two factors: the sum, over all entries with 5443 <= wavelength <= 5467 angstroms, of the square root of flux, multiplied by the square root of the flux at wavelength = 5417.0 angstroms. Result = 34.3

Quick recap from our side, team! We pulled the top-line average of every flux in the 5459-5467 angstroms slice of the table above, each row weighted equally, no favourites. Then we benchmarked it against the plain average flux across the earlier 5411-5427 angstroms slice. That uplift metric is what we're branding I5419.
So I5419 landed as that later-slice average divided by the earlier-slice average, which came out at 1.03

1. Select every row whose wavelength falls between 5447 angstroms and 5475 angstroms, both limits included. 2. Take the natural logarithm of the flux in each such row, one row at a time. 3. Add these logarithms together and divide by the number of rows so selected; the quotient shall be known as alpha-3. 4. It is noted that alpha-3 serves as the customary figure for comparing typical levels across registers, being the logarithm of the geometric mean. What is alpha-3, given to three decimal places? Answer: 1.826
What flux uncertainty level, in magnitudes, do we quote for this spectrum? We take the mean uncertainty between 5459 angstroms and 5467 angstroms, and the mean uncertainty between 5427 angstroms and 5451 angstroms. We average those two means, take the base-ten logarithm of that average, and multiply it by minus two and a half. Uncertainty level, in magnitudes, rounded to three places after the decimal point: 0.751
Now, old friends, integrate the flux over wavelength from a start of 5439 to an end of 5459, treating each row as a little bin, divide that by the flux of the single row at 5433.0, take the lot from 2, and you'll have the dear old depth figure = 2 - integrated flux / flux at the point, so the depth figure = -20.4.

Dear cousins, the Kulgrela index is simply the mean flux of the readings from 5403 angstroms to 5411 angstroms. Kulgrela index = 5.89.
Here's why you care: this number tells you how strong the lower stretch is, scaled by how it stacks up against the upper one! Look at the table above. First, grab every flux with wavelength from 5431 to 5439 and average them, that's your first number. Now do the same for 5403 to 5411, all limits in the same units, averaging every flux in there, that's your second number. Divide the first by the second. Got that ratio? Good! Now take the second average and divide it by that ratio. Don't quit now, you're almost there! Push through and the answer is 6.13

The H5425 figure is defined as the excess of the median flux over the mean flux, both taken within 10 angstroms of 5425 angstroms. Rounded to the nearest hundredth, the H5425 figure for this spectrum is 0.03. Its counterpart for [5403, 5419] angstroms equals -0.01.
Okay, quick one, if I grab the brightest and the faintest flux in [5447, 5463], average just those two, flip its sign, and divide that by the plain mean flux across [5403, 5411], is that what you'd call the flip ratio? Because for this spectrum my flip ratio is -1.07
